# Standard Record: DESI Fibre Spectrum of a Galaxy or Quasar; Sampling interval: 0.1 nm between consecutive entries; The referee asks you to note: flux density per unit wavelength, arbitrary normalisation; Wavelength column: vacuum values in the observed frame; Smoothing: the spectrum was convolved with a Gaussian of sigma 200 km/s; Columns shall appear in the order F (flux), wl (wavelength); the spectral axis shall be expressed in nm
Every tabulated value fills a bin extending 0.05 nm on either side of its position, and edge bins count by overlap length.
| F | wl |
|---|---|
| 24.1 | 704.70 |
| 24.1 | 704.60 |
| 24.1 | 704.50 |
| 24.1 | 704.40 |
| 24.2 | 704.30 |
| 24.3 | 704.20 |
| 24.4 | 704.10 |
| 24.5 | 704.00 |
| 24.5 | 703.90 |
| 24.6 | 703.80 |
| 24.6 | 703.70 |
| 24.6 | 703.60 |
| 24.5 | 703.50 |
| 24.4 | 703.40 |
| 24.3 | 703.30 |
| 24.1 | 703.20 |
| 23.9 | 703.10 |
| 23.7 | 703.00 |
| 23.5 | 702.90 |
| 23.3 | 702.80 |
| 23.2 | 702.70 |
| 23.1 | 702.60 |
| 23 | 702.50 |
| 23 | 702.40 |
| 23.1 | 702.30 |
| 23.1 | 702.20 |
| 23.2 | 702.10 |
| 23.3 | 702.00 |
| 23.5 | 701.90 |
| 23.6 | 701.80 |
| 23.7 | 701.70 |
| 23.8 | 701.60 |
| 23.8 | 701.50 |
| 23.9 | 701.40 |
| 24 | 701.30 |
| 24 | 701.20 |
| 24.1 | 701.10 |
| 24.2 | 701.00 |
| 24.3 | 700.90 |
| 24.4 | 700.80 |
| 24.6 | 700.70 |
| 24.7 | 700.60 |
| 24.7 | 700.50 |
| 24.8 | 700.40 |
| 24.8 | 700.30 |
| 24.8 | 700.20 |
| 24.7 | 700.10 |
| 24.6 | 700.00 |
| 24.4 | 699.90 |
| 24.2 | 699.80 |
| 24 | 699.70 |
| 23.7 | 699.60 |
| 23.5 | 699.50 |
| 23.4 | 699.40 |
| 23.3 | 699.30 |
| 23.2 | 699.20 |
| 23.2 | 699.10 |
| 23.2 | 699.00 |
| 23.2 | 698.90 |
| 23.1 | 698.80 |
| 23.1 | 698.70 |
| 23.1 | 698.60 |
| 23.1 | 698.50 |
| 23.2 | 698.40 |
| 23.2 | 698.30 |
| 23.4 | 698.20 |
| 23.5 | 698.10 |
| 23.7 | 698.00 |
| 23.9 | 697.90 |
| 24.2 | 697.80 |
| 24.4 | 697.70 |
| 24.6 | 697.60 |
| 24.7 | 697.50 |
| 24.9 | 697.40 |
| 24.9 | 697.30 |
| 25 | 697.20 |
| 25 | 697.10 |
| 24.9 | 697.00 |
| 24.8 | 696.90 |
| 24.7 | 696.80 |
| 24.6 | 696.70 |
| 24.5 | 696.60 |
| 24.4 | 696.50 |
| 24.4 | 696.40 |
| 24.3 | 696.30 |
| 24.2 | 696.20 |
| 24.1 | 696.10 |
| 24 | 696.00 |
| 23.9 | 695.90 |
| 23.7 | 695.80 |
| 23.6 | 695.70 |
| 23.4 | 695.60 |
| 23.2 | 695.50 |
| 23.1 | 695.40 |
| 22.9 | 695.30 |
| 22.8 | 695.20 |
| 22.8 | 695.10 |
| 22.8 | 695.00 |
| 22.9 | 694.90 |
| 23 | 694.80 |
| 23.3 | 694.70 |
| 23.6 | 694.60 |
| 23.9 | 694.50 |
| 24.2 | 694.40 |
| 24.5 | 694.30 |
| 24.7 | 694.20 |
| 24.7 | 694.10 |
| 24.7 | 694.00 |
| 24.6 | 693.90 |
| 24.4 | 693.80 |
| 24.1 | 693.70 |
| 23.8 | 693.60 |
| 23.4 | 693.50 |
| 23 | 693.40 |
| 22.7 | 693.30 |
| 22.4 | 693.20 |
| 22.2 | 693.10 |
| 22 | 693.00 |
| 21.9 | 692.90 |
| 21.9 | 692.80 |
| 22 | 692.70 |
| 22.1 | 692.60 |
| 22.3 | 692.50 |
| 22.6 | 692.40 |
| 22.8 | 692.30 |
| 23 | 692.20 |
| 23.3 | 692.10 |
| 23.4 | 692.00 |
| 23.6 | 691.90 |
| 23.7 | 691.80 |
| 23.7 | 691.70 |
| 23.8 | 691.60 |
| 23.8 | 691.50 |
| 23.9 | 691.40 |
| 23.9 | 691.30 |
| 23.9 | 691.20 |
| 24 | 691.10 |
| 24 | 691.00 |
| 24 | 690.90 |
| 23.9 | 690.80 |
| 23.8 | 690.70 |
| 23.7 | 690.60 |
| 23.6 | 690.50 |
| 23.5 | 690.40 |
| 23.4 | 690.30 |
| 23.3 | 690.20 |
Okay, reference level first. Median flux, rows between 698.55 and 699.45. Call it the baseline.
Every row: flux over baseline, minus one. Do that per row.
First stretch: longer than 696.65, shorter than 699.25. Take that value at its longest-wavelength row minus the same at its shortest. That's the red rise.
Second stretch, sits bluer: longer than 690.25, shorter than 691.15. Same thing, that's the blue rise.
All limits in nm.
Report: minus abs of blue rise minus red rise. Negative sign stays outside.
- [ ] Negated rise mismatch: -0.086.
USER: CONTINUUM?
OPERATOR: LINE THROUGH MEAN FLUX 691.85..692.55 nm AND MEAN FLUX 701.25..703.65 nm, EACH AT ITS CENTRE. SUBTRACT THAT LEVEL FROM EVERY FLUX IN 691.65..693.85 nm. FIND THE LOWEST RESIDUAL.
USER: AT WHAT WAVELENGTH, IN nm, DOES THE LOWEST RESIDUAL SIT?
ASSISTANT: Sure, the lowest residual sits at 692.90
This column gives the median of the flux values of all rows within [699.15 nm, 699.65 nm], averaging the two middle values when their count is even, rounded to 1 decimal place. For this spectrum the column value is 23.4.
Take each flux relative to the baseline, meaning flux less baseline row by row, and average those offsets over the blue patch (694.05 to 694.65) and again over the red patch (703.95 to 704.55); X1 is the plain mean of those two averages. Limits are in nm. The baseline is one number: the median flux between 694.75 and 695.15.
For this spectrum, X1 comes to 1.4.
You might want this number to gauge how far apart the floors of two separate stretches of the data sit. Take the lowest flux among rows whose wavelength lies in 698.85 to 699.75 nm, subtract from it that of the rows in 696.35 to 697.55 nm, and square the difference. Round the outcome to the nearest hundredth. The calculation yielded 1.44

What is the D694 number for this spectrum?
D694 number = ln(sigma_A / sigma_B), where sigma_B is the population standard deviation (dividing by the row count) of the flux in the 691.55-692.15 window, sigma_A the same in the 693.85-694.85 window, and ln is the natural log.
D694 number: 1.2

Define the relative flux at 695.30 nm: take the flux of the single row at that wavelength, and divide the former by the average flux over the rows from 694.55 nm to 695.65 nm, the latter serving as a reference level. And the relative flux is 0.99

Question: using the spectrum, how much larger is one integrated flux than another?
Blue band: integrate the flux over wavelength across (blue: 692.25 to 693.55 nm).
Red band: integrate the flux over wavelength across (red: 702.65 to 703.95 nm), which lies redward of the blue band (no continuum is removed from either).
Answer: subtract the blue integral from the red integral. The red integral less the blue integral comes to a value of 2.2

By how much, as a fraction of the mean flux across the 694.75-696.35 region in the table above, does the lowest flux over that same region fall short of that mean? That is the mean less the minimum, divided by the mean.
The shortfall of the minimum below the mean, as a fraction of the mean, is 0.026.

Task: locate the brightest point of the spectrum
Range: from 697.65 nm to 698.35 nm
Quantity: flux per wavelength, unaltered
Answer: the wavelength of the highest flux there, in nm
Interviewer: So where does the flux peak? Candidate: 697.70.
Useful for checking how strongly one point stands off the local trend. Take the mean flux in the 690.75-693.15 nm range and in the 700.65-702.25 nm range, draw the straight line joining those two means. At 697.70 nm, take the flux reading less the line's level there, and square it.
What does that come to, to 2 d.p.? 0.69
